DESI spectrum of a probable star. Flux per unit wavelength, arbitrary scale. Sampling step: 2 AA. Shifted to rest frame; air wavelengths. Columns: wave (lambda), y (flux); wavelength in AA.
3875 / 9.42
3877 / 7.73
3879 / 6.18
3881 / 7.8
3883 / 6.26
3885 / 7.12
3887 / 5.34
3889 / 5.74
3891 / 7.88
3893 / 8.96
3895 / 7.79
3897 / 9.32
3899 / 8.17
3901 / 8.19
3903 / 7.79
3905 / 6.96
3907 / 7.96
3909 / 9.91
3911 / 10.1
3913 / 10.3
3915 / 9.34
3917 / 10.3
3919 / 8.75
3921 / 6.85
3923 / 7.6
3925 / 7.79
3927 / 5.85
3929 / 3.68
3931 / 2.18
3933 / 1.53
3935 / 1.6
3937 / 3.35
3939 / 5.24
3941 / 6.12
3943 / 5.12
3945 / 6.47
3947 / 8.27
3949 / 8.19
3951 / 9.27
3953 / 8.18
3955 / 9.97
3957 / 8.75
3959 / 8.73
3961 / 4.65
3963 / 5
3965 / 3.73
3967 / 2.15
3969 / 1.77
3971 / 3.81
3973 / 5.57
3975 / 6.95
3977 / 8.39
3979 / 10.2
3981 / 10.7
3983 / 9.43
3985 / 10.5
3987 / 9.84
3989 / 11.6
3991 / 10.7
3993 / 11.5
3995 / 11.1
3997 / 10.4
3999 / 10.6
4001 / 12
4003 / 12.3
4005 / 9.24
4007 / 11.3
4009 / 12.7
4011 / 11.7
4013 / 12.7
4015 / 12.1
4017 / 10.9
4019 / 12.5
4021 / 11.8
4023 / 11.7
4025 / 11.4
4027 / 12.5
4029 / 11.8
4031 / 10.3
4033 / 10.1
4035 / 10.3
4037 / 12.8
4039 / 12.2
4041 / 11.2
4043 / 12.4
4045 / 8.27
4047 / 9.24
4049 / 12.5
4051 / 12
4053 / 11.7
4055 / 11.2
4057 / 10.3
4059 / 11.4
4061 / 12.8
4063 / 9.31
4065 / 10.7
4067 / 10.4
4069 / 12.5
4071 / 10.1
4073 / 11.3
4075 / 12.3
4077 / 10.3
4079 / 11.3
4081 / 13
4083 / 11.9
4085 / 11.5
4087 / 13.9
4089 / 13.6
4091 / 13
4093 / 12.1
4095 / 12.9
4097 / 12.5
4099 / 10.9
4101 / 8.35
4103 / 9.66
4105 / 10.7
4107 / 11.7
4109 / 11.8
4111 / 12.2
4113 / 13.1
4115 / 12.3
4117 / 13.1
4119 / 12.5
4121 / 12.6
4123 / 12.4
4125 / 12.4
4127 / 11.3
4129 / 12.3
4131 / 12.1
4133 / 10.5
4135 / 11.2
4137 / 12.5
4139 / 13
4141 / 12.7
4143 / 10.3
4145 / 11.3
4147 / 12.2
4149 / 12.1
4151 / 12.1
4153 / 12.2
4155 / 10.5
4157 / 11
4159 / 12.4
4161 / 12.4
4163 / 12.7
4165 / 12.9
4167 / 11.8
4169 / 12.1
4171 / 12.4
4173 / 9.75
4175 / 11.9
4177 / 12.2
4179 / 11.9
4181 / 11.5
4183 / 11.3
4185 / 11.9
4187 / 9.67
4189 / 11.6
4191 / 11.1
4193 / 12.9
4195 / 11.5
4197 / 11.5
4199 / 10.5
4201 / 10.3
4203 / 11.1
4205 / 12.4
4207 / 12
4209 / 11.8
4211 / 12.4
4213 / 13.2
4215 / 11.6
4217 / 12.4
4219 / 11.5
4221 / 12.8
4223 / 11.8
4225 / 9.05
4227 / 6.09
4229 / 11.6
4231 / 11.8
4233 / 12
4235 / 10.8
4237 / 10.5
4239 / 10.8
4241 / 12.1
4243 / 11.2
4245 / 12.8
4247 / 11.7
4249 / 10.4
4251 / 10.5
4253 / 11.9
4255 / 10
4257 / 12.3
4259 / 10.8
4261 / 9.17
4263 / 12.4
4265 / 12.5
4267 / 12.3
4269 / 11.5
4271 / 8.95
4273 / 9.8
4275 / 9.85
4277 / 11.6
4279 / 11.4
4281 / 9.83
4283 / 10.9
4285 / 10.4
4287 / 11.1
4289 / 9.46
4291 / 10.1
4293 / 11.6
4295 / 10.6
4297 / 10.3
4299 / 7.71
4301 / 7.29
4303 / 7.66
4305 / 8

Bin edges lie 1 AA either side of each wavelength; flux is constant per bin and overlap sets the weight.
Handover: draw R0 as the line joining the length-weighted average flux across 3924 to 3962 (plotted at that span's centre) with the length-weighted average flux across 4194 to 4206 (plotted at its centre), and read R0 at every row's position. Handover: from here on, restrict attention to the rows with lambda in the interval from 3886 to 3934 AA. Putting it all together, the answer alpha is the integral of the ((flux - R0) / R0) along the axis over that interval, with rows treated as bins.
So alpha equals 19 AA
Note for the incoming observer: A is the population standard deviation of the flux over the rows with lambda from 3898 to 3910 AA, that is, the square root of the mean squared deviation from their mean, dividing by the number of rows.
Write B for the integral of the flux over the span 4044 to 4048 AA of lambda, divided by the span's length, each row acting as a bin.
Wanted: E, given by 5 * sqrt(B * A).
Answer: 14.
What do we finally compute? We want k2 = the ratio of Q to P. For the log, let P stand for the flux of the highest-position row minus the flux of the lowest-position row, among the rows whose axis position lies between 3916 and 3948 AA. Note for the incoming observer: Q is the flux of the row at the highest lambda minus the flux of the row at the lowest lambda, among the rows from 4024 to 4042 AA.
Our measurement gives 0.1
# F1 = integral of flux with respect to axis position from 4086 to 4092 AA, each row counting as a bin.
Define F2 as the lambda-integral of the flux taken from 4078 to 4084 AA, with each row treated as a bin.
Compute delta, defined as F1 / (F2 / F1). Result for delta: 91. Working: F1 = 81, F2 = 72.4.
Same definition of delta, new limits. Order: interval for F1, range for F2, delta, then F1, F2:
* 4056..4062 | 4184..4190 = 72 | 69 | 66.3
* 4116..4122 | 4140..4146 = 85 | 76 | 68.6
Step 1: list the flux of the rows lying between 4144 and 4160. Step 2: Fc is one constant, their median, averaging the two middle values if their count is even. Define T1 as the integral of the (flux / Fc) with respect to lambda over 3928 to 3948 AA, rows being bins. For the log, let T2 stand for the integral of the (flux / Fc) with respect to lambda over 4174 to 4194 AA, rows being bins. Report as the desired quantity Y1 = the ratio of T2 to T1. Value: 2.66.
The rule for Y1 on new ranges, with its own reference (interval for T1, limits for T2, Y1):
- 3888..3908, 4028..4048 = 1.38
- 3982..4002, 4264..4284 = 1.01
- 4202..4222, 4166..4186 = 0.96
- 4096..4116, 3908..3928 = 0.77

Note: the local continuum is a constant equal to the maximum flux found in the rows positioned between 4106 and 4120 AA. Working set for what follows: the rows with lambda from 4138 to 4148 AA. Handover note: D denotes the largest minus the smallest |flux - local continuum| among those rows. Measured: 2.7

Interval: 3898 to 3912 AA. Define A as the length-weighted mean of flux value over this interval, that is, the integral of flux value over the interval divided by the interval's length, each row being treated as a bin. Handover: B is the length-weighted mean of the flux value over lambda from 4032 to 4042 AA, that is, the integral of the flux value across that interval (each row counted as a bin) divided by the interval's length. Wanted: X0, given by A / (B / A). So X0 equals 6.3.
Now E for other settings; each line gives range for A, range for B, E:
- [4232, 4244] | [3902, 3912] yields 11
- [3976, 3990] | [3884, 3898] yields 13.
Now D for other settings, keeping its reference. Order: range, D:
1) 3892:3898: 1.5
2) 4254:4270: 3.3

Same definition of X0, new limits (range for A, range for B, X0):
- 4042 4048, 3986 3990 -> 9.3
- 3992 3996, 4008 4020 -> 10.6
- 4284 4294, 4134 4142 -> 9.0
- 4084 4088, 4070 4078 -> 14.7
